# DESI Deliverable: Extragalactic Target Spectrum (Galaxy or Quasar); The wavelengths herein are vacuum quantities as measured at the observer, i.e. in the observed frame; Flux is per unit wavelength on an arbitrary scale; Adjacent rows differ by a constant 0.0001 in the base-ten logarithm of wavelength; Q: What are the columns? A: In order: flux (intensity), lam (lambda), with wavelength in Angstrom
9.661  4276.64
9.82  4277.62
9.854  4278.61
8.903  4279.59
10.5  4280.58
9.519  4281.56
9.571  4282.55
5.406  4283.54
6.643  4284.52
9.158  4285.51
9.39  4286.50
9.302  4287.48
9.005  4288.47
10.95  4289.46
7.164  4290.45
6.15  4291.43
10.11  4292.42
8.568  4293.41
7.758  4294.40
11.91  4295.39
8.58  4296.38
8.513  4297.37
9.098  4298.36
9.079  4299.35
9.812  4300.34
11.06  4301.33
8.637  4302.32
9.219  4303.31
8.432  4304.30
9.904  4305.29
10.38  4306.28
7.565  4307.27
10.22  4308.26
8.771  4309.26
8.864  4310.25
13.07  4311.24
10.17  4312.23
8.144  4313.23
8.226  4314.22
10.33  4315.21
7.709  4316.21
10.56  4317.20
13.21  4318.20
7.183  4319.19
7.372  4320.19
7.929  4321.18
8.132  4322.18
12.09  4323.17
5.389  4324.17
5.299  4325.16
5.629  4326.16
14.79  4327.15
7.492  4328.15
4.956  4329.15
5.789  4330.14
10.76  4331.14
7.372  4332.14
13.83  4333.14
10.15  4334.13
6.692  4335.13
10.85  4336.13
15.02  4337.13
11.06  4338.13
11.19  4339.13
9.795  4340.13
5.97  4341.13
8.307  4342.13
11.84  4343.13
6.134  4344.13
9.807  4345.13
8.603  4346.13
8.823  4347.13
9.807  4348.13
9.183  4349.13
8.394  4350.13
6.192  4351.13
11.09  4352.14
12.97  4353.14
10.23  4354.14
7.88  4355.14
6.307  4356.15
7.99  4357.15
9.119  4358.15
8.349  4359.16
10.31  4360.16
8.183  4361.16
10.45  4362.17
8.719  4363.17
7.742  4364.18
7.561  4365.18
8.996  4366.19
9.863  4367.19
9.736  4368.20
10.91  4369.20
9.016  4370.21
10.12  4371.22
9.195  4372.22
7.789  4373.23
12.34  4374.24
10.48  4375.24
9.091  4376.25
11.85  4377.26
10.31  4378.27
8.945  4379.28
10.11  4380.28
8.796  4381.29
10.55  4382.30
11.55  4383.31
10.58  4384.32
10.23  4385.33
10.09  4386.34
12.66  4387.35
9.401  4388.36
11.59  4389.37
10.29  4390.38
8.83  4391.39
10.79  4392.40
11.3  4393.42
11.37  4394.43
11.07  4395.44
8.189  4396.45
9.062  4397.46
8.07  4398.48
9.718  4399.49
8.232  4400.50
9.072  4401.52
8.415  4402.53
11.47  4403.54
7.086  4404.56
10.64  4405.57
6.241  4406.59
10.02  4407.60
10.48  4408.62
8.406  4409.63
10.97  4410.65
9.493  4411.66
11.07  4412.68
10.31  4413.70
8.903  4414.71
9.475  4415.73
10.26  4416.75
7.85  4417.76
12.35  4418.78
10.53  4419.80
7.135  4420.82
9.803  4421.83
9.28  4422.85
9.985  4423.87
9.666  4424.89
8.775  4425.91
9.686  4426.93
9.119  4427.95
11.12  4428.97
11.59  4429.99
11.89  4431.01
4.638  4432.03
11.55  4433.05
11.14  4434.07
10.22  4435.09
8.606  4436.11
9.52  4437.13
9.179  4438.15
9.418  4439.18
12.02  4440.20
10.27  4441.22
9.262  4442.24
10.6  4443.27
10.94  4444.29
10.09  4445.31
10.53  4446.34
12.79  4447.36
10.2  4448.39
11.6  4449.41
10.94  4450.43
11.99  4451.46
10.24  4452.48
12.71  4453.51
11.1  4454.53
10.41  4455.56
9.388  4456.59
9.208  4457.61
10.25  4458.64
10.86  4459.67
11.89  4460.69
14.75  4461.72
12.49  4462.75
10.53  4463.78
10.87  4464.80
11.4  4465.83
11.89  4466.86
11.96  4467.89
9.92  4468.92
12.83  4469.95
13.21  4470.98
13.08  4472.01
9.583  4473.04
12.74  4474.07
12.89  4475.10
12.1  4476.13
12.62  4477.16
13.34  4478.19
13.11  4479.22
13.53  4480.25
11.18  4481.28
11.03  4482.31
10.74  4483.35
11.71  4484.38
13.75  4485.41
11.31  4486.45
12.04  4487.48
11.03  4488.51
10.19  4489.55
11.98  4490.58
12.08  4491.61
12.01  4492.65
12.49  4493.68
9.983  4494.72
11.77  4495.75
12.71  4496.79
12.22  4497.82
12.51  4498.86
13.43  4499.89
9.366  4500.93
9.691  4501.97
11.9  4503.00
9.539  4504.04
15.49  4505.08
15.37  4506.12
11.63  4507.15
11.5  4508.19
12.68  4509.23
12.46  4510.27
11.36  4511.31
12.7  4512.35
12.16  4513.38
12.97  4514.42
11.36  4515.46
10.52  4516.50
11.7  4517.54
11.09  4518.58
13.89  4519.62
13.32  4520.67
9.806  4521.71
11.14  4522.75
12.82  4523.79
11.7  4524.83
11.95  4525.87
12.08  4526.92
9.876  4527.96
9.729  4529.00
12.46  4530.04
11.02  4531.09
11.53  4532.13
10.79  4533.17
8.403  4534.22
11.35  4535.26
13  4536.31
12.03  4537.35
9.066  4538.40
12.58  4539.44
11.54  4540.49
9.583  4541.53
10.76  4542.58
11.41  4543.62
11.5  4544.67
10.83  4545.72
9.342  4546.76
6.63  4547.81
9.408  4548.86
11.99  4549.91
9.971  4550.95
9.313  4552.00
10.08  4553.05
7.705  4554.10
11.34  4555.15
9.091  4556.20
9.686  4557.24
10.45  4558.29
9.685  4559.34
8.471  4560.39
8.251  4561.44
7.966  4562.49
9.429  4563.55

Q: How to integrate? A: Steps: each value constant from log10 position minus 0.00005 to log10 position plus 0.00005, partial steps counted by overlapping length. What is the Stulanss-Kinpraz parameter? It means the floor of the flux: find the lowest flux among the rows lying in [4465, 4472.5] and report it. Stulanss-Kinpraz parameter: 9.92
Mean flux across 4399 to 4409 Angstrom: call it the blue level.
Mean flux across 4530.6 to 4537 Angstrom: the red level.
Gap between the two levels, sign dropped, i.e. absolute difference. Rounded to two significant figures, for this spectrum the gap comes 1.9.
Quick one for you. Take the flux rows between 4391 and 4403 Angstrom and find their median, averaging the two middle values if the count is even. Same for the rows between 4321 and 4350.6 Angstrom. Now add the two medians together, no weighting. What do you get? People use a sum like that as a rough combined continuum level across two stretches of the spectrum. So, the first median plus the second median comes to 17.8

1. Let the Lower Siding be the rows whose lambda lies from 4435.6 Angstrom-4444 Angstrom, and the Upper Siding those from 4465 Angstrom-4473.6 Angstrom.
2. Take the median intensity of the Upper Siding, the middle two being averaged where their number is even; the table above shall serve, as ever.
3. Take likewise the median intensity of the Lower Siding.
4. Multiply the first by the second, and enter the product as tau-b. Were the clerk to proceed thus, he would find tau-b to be 113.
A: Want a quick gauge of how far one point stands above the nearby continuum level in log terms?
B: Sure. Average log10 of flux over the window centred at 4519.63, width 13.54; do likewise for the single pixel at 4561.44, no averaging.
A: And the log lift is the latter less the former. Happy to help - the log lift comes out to -0.16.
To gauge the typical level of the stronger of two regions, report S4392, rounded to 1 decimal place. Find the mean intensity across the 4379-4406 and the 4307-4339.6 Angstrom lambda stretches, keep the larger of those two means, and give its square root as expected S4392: 3.2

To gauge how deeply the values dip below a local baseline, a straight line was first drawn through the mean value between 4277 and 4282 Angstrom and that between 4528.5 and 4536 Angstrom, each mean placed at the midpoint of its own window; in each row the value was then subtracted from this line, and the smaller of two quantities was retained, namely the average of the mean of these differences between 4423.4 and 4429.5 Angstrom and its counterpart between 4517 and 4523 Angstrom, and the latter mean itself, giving -1.1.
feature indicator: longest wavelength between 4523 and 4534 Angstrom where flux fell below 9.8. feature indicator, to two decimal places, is 4529.00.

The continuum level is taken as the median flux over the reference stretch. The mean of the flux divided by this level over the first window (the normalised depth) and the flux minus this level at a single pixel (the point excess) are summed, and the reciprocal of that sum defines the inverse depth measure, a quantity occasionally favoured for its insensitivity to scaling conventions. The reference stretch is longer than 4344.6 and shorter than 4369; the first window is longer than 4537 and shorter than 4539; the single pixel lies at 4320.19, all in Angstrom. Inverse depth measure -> -2.8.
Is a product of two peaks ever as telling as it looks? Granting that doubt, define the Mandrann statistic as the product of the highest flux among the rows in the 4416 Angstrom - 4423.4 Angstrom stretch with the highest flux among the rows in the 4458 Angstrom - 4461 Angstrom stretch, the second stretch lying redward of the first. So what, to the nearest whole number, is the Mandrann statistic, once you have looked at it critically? 147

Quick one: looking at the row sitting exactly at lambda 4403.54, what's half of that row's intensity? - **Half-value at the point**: 5.7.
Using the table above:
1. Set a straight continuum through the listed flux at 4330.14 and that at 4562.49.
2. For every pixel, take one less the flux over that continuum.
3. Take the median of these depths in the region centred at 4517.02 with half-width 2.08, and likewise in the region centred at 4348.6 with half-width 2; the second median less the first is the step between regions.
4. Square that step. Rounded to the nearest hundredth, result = 0.00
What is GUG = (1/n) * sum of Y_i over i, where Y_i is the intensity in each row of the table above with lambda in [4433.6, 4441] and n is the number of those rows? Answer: 10.0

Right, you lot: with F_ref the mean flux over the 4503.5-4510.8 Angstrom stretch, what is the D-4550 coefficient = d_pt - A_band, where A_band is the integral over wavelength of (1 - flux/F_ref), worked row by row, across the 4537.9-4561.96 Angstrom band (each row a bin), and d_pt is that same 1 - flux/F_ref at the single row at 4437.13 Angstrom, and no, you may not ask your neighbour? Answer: -4.9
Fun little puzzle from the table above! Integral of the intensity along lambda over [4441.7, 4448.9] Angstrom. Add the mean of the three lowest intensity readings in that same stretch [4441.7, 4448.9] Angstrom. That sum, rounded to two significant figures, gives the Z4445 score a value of 86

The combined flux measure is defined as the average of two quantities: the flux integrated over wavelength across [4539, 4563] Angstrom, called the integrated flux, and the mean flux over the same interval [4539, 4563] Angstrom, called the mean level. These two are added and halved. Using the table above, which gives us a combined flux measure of 124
